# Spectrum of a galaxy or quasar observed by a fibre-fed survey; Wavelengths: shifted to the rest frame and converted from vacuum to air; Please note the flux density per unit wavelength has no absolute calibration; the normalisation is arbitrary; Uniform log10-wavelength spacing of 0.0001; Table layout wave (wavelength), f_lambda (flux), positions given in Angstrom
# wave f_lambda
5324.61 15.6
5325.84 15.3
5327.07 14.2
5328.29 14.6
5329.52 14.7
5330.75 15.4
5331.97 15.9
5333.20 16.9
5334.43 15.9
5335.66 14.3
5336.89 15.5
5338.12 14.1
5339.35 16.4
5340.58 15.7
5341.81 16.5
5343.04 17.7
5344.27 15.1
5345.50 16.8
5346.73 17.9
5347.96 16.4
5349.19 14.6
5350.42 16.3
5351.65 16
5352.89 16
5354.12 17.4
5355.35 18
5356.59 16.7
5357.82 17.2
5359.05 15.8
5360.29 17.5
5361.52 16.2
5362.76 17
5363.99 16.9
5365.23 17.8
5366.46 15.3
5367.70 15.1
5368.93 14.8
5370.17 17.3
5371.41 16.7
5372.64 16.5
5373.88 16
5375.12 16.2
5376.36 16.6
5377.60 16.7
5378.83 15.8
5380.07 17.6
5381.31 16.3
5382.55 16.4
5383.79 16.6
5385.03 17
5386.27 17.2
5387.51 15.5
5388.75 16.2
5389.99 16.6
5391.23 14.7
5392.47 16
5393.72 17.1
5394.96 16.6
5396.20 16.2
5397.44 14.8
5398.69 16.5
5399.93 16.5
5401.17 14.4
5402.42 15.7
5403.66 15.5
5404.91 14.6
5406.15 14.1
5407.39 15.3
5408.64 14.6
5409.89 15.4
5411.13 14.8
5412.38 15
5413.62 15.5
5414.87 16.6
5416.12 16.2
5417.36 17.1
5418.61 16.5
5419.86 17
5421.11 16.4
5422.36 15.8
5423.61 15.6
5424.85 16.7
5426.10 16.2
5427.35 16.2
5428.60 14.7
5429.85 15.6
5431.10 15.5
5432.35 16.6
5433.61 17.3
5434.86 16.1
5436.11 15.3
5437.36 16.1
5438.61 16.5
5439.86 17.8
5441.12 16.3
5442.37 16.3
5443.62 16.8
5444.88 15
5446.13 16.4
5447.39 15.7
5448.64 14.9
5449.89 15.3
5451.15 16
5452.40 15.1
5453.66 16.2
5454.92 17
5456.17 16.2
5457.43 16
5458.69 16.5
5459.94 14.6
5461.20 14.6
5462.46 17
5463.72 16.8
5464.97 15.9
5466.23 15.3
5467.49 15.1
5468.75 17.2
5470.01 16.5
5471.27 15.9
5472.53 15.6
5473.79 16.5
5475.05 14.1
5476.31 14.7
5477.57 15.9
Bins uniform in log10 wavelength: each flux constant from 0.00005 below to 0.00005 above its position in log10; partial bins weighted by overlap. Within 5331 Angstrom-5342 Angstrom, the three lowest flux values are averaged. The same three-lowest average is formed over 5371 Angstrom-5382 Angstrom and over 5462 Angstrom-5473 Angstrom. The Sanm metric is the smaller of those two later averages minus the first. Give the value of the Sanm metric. 0.7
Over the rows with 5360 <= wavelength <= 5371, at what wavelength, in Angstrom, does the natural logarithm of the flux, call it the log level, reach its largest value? 5365.23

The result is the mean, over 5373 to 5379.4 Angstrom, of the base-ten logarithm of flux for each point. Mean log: 1.21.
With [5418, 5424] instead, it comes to 1.21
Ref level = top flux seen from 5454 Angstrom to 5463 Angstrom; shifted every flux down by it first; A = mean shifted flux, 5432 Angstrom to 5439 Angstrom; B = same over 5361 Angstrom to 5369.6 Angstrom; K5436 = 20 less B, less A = 21.5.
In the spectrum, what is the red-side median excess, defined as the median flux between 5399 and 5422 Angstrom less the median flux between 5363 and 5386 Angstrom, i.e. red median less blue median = -1.05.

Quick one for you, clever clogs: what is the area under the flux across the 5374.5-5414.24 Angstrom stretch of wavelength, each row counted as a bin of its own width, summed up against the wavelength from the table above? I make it 631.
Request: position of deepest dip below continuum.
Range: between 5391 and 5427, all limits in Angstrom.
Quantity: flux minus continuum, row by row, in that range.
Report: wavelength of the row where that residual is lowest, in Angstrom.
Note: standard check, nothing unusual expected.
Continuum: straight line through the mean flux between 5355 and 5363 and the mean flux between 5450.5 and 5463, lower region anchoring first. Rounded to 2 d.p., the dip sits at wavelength 5406.15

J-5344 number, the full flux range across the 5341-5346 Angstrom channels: 2.6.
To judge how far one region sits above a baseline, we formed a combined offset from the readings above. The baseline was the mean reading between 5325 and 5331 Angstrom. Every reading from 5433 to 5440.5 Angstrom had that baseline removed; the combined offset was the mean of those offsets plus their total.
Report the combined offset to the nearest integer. 12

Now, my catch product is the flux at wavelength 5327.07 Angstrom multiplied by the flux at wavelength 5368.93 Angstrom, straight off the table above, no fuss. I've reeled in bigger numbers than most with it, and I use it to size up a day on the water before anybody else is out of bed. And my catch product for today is 210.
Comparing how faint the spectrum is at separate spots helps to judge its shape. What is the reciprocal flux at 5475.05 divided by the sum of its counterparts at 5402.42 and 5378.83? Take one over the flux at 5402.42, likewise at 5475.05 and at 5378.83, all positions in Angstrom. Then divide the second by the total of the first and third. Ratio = 0.559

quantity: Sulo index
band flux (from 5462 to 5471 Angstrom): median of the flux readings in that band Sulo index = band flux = 16.5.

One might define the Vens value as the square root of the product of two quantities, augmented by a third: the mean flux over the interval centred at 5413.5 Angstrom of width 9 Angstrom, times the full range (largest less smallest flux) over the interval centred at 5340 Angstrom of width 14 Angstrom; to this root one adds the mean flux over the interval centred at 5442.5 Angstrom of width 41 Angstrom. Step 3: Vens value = 23.7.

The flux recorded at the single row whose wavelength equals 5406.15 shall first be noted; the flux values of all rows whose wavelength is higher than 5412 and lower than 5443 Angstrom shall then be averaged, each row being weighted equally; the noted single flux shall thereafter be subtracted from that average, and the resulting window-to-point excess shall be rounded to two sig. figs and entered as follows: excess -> 2.1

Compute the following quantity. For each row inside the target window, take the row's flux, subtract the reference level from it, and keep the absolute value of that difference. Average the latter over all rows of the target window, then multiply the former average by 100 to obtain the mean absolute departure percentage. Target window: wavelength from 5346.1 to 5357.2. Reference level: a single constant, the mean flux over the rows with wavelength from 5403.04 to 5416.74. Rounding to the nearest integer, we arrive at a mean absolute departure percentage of 149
